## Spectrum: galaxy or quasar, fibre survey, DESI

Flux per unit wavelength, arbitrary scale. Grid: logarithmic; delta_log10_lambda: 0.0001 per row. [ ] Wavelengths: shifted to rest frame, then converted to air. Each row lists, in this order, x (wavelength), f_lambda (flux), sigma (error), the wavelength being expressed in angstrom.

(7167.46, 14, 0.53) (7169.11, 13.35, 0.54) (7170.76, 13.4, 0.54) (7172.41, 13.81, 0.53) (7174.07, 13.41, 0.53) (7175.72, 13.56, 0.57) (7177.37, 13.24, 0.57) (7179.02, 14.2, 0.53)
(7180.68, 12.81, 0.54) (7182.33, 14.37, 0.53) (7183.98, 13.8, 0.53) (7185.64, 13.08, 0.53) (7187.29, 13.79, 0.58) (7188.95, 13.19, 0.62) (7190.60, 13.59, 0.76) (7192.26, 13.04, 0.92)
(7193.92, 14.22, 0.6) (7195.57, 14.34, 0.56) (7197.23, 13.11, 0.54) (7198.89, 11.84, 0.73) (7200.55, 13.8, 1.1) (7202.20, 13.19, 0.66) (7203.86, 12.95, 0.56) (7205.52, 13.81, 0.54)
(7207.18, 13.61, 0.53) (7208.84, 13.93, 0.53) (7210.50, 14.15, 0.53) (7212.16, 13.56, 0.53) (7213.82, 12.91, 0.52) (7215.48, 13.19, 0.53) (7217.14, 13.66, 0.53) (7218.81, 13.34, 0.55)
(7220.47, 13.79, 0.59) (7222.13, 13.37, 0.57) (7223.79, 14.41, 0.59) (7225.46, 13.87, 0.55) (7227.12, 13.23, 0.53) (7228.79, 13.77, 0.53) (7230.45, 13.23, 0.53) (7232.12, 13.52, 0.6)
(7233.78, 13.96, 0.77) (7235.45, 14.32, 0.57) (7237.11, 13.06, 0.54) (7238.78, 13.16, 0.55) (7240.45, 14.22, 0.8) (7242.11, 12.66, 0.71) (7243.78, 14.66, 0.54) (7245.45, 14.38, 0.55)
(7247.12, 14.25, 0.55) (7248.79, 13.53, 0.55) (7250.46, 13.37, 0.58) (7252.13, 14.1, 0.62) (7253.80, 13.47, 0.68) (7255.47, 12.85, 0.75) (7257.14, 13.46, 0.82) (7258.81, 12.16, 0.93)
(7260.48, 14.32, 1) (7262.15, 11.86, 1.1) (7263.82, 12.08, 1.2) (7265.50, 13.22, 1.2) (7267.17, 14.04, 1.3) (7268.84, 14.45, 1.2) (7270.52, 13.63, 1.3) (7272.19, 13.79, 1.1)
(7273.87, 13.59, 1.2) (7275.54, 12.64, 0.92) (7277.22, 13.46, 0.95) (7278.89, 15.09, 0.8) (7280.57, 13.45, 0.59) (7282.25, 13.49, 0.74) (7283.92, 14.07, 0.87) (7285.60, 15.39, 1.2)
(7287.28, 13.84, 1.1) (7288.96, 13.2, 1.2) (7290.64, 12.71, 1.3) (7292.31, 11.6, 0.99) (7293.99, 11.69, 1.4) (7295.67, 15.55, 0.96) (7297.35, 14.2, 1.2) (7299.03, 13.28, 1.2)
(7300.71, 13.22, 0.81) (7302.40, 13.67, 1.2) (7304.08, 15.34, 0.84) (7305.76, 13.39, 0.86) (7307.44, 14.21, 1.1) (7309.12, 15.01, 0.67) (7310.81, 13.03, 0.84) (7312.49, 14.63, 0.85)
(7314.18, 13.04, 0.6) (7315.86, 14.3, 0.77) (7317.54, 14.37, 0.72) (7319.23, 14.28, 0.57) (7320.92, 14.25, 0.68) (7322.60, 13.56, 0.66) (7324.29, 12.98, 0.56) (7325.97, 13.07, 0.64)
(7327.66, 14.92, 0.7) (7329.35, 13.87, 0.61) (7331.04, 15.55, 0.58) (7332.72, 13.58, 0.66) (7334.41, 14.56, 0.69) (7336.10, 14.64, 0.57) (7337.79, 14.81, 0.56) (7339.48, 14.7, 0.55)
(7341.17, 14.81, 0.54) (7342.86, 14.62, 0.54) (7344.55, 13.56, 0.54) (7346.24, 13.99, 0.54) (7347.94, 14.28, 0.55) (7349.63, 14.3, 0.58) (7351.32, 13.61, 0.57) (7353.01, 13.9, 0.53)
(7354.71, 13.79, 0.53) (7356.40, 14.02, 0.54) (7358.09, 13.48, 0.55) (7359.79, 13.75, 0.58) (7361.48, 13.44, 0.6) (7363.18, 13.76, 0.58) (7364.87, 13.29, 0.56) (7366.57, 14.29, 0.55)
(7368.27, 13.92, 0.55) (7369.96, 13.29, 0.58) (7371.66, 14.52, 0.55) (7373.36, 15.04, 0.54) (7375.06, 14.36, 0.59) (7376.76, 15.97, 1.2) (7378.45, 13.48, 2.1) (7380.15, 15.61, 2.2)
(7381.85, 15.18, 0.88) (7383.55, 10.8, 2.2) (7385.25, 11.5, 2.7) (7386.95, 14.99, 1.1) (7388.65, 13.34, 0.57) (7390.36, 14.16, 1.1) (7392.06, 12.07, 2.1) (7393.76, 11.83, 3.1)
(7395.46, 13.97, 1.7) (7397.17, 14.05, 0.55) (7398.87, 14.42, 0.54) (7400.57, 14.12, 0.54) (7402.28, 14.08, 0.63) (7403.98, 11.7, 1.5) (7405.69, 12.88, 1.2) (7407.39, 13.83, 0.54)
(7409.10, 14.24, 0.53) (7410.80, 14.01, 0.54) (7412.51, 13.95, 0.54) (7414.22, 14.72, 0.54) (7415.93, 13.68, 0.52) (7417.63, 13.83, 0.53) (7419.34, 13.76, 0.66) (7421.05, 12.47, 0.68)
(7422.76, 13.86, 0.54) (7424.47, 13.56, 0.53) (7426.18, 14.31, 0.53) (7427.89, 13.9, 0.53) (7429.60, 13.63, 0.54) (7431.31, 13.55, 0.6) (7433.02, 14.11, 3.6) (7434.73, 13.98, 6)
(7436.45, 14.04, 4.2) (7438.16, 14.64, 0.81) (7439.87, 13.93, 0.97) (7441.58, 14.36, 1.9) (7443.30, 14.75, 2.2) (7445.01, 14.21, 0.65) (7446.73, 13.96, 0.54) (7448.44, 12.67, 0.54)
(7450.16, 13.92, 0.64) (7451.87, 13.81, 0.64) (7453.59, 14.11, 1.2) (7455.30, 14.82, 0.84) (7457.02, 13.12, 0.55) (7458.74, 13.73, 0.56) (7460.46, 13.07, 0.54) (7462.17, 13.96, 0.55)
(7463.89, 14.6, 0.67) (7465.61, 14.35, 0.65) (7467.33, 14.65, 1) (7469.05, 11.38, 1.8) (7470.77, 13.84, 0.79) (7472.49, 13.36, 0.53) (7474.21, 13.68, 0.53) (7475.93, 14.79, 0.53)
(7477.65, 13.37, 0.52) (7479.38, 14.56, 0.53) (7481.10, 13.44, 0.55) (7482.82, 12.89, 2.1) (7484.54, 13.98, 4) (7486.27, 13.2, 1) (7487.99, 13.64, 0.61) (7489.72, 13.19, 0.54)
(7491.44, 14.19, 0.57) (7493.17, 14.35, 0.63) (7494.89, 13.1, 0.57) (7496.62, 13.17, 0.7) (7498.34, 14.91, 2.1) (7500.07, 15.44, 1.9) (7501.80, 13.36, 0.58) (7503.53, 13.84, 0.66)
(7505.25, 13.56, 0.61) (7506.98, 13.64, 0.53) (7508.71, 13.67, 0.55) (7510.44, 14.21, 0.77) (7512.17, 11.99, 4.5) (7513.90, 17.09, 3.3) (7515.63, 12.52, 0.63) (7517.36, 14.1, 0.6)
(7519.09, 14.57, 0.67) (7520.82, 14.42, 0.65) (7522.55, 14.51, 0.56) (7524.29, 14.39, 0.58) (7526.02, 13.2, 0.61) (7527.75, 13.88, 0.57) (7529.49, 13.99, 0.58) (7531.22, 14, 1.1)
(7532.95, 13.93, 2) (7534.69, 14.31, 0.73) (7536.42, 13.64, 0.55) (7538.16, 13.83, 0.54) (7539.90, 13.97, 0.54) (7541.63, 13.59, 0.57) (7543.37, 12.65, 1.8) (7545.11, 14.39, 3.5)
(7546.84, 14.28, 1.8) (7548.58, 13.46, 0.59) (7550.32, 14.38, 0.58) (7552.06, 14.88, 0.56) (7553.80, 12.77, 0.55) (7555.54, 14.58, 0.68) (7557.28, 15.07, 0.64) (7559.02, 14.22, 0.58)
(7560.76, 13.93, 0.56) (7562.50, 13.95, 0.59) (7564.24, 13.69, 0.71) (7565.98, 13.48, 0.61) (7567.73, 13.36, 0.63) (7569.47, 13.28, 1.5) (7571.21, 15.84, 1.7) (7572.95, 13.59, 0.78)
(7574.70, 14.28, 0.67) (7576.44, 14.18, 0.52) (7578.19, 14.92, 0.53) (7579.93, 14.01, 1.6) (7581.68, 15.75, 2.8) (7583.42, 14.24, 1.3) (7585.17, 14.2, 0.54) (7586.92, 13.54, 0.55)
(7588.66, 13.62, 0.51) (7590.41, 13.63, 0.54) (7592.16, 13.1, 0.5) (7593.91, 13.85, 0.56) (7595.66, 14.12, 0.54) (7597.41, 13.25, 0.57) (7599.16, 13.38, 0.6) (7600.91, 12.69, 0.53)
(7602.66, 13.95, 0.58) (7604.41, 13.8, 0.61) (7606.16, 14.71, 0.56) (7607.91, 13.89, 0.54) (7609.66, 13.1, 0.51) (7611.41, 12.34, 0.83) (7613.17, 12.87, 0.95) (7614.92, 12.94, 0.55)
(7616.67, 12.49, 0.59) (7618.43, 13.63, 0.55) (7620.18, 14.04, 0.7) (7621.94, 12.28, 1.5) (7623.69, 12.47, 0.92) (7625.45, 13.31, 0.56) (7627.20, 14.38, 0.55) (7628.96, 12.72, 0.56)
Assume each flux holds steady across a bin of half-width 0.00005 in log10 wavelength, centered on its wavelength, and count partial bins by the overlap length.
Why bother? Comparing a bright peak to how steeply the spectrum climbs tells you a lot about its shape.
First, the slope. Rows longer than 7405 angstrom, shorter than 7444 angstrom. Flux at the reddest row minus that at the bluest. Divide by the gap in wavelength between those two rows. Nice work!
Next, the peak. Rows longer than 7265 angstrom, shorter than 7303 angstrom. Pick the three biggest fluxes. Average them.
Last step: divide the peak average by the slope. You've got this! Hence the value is 309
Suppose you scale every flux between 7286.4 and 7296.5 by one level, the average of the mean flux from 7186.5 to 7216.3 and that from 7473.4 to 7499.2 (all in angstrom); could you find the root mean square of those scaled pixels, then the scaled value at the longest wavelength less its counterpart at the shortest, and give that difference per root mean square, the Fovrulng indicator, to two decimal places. 0.13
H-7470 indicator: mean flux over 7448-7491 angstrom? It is 13.7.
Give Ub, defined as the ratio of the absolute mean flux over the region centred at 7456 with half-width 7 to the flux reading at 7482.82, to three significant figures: 1.07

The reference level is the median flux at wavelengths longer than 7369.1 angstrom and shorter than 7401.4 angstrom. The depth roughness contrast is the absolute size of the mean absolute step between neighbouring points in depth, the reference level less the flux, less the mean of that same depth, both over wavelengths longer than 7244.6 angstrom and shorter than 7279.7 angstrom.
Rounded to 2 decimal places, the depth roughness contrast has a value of 0.23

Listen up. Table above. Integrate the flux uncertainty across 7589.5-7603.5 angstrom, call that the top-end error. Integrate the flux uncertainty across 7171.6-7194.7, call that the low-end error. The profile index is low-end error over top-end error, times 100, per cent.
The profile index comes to 178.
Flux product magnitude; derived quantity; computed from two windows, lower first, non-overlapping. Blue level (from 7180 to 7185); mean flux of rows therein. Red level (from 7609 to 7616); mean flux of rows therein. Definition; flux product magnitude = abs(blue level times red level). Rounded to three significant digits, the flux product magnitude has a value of 175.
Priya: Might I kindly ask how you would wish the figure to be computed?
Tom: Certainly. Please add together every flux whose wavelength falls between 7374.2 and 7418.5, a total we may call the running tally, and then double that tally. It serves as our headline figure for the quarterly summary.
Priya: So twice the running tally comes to 714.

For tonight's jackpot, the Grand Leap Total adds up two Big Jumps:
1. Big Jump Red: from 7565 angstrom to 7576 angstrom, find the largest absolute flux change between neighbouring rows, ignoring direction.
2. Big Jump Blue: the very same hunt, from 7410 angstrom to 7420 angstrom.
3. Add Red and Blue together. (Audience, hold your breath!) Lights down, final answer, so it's 3.6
